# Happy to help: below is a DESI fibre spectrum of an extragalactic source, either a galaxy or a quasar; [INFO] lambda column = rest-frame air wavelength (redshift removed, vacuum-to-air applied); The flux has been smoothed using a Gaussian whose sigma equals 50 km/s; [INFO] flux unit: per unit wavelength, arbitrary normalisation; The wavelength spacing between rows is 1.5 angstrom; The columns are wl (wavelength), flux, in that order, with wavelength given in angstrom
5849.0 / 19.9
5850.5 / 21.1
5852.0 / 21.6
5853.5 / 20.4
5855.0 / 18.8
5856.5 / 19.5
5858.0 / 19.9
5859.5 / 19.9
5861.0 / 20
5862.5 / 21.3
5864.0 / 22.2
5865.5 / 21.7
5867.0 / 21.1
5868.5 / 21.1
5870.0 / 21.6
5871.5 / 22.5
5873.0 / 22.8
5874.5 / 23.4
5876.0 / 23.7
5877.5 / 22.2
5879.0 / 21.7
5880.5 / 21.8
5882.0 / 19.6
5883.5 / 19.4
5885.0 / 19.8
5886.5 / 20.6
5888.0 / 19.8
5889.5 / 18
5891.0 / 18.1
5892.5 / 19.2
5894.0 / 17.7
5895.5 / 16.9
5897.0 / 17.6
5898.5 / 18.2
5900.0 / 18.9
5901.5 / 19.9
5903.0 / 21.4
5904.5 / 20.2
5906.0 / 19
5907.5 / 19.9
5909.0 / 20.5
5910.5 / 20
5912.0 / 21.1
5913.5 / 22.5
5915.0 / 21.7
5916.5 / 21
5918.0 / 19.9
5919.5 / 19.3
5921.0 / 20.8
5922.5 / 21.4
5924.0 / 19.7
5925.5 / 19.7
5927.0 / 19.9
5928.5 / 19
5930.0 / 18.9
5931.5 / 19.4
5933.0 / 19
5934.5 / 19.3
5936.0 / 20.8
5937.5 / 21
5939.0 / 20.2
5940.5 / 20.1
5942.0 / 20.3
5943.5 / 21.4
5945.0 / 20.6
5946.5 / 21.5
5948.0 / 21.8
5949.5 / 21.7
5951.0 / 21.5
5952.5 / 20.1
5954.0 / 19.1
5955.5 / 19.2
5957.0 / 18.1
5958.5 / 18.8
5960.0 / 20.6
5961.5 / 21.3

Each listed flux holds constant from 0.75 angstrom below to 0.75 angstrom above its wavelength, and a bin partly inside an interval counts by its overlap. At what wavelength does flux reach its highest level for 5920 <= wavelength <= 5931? 5922.5 angstrom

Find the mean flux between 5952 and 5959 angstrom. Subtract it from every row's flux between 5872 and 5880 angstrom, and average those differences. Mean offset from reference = 3.7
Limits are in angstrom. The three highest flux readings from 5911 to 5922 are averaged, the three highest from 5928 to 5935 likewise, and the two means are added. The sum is 41.0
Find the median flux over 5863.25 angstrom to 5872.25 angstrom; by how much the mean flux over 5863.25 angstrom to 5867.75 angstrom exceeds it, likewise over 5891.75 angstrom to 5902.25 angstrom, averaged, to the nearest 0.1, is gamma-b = -1.6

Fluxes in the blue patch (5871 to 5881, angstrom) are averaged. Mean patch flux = 22.6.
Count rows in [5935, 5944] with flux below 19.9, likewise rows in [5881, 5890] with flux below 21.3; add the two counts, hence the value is 6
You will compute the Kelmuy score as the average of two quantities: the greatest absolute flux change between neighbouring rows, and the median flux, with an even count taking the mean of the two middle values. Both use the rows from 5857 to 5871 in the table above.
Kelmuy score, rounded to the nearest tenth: 11.2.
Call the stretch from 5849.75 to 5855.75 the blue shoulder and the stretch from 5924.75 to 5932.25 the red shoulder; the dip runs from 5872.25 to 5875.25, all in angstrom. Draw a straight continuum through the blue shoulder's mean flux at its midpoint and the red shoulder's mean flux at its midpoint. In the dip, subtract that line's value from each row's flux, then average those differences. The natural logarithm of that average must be 1.1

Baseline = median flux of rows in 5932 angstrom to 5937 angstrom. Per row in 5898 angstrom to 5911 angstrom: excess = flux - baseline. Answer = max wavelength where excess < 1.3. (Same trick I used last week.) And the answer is 5910.5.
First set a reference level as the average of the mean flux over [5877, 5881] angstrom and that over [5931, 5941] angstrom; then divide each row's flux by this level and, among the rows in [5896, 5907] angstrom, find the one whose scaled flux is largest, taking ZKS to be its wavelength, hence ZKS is 5903.0 angstrom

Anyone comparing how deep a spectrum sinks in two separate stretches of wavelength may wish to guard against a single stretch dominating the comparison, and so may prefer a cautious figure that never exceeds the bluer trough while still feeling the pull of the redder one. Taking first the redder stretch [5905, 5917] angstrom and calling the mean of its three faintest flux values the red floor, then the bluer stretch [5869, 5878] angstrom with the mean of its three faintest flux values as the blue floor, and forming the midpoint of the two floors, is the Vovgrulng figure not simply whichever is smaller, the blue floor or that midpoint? 20.9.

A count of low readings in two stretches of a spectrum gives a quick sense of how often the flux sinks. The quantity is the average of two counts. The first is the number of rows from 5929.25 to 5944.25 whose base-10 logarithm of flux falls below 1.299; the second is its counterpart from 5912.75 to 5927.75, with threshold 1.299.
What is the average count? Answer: 4.5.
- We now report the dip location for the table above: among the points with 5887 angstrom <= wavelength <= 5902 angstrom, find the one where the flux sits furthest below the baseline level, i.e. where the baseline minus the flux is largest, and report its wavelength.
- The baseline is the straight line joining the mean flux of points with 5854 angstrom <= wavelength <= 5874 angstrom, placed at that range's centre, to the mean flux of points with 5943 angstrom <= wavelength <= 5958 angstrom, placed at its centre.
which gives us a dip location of 5895.5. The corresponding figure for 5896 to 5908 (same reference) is 5897.0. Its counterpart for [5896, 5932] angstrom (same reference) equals 5897.0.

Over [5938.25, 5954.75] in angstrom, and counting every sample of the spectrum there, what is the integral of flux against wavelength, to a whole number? 342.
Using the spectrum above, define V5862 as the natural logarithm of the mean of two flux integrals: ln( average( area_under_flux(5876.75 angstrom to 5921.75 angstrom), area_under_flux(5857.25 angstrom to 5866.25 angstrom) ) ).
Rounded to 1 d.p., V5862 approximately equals 6.3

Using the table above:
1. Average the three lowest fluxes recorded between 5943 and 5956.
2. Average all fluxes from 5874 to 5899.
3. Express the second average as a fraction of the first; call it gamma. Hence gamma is 1.02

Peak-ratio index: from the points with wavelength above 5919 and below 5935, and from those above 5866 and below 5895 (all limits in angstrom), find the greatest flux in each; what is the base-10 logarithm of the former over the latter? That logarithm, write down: -0.044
